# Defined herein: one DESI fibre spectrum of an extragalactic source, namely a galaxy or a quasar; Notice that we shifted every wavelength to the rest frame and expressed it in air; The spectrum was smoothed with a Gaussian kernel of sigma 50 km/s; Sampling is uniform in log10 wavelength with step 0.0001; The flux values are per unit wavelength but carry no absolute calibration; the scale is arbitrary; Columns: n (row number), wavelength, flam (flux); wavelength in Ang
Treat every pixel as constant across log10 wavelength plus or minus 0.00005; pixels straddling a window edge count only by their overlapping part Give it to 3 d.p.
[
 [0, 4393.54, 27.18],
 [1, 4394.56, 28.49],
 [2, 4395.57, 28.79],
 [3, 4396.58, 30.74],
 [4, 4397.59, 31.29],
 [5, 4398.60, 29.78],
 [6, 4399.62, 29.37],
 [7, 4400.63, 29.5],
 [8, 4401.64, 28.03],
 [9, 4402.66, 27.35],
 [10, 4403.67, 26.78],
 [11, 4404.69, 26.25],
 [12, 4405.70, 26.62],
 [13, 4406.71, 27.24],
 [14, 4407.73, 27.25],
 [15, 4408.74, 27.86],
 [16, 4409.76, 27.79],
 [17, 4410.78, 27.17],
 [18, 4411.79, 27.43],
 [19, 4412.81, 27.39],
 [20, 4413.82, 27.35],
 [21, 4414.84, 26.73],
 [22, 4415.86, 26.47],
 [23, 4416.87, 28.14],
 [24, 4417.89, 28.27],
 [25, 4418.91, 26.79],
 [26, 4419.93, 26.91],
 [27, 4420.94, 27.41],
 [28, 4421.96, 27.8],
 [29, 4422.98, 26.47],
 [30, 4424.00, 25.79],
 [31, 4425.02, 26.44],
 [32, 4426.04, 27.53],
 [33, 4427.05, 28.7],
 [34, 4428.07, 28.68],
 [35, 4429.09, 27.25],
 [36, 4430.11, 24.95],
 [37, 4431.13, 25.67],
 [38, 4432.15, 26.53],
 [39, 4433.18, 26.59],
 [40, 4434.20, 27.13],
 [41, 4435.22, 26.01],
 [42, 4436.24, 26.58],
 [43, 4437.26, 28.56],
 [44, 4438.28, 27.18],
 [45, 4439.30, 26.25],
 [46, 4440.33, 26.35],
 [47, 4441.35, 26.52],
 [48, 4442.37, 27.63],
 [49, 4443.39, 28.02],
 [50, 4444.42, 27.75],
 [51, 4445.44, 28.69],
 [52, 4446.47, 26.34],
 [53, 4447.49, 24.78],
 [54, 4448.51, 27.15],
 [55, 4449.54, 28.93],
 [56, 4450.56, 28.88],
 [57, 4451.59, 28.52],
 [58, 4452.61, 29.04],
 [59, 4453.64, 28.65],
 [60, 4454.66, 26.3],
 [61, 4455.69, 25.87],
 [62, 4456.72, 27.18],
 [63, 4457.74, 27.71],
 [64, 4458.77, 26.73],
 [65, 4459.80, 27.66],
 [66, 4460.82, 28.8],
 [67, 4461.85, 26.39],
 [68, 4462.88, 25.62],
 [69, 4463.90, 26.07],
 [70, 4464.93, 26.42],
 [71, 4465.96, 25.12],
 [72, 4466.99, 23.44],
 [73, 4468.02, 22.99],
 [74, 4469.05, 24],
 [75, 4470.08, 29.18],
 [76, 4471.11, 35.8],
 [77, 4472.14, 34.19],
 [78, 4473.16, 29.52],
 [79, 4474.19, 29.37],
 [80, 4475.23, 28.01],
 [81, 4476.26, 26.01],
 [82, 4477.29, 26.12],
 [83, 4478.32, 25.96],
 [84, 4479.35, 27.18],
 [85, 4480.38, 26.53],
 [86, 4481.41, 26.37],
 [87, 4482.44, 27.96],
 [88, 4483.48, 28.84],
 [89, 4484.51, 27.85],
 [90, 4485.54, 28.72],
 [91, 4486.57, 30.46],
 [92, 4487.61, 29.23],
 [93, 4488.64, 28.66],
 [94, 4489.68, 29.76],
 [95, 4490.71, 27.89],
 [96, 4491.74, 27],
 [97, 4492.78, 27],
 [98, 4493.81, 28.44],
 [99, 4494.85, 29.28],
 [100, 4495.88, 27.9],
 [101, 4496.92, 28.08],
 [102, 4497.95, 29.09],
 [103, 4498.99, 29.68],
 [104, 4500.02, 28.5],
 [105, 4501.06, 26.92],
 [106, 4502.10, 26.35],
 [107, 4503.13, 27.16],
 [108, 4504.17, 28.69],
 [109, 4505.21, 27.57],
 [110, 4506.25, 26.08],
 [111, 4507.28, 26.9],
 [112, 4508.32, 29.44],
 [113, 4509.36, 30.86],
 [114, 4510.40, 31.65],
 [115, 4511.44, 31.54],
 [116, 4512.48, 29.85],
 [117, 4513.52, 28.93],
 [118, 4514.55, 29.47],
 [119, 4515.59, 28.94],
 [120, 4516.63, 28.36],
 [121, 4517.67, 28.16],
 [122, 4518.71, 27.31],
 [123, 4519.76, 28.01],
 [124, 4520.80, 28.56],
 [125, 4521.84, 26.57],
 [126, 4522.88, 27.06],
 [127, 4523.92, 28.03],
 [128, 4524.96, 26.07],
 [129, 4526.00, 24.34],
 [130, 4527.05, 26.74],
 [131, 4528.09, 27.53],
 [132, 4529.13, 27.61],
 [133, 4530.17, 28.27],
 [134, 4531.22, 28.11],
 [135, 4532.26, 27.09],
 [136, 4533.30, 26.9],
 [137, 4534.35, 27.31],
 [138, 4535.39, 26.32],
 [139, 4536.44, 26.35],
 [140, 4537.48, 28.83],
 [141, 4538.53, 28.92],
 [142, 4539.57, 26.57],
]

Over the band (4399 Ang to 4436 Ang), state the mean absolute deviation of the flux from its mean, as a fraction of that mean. 0.027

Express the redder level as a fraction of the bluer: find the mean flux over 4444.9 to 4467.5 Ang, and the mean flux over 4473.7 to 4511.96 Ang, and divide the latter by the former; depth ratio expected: 1.04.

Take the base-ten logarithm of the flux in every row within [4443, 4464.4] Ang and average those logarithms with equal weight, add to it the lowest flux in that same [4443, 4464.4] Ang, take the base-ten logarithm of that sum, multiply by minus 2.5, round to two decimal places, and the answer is -3.55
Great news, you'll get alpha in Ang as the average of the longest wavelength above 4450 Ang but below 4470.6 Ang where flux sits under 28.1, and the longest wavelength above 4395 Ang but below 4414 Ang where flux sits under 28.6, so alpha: 4441.4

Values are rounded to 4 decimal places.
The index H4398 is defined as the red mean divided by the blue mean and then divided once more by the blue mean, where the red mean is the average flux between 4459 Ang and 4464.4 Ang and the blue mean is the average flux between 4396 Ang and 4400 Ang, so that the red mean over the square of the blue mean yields 0.0293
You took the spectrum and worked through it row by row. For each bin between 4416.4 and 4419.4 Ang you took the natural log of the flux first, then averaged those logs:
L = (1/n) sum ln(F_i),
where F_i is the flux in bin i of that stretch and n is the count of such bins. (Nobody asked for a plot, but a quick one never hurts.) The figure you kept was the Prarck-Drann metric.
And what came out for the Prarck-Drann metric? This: 3.32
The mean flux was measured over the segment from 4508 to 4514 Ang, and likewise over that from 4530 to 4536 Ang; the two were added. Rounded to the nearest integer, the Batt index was 58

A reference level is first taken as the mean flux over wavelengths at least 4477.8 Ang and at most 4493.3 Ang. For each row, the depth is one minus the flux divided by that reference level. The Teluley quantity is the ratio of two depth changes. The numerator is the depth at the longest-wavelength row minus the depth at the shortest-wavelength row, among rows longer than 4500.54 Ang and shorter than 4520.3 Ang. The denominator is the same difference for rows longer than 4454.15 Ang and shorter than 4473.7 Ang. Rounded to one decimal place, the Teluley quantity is 0.3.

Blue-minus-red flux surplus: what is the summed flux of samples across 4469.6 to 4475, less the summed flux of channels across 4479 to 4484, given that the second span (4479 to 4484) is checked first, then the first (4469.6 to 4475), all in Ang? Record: 21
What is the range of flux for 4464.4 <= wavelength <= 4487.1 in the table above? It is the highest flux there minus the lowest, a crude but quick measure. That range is 12.8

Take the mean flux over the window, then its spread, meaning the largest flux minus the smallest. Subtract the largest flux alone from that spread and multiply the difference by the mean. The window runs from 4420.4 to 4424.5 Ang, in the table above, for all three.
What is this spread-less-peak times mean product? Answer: -693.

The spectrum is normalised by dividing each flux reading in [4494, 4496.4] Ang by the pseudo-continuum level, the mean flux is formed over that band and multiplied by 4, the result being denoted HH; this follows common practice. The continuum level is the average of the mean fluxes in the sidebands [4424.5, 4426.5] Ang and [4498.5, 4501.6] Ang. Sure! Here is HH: 4.13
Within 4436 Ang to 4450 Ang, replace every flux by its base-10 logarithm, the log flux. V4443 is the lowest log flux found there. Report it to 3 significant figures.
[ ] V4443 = 1.39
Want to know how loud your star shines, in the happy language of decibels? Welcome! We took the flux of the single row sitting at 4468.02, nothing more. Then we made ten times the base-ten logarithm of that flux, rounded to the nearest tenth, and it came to 13.6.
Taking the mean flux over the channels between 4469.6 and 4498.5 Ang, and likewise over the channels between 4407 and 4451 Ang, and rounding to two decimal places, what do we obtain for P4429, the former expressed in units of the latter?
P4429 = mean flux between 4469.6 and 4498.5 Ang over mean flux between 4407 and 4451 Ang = 1.05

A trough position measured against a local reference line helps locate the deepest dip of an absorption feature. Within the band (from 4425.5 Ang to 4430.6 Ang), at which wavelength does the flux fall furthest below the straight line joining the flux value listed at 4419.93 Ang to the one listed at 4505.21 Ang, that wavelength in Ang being 4430.11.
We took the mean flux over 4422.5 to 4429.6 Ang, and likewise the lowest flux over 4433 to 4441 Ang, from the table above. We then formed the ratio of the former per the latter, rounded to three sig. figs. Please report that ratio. 1.05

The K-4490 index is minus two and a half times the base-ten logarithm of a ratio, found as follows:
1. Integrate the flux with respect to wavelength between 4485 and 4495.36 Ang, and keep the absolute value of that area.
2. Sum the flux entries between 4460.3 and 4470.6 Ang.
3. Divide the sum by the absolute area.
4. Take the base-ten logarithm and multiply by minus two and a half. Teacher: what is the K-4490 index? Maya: 0.15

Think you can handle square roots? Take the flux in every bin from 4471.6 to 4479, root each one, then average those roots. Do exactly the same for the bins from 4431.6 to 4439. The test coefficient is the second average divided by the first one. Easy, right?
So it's 0.97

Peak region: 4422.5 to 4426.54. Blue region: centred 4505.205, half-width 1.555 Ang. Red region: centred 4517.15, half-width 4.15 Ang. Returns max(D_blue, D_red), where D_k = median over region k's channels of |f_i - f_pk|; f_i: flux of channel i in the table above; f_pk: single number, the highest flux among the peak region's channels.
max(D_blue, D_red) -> 1.2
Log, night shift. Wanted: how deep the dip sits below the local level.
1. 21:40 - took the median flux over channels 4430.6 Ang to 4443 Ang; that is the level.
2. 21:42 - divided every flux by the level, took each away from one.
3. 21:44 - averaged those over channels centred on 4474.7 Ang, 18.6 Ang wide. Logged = -0.039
